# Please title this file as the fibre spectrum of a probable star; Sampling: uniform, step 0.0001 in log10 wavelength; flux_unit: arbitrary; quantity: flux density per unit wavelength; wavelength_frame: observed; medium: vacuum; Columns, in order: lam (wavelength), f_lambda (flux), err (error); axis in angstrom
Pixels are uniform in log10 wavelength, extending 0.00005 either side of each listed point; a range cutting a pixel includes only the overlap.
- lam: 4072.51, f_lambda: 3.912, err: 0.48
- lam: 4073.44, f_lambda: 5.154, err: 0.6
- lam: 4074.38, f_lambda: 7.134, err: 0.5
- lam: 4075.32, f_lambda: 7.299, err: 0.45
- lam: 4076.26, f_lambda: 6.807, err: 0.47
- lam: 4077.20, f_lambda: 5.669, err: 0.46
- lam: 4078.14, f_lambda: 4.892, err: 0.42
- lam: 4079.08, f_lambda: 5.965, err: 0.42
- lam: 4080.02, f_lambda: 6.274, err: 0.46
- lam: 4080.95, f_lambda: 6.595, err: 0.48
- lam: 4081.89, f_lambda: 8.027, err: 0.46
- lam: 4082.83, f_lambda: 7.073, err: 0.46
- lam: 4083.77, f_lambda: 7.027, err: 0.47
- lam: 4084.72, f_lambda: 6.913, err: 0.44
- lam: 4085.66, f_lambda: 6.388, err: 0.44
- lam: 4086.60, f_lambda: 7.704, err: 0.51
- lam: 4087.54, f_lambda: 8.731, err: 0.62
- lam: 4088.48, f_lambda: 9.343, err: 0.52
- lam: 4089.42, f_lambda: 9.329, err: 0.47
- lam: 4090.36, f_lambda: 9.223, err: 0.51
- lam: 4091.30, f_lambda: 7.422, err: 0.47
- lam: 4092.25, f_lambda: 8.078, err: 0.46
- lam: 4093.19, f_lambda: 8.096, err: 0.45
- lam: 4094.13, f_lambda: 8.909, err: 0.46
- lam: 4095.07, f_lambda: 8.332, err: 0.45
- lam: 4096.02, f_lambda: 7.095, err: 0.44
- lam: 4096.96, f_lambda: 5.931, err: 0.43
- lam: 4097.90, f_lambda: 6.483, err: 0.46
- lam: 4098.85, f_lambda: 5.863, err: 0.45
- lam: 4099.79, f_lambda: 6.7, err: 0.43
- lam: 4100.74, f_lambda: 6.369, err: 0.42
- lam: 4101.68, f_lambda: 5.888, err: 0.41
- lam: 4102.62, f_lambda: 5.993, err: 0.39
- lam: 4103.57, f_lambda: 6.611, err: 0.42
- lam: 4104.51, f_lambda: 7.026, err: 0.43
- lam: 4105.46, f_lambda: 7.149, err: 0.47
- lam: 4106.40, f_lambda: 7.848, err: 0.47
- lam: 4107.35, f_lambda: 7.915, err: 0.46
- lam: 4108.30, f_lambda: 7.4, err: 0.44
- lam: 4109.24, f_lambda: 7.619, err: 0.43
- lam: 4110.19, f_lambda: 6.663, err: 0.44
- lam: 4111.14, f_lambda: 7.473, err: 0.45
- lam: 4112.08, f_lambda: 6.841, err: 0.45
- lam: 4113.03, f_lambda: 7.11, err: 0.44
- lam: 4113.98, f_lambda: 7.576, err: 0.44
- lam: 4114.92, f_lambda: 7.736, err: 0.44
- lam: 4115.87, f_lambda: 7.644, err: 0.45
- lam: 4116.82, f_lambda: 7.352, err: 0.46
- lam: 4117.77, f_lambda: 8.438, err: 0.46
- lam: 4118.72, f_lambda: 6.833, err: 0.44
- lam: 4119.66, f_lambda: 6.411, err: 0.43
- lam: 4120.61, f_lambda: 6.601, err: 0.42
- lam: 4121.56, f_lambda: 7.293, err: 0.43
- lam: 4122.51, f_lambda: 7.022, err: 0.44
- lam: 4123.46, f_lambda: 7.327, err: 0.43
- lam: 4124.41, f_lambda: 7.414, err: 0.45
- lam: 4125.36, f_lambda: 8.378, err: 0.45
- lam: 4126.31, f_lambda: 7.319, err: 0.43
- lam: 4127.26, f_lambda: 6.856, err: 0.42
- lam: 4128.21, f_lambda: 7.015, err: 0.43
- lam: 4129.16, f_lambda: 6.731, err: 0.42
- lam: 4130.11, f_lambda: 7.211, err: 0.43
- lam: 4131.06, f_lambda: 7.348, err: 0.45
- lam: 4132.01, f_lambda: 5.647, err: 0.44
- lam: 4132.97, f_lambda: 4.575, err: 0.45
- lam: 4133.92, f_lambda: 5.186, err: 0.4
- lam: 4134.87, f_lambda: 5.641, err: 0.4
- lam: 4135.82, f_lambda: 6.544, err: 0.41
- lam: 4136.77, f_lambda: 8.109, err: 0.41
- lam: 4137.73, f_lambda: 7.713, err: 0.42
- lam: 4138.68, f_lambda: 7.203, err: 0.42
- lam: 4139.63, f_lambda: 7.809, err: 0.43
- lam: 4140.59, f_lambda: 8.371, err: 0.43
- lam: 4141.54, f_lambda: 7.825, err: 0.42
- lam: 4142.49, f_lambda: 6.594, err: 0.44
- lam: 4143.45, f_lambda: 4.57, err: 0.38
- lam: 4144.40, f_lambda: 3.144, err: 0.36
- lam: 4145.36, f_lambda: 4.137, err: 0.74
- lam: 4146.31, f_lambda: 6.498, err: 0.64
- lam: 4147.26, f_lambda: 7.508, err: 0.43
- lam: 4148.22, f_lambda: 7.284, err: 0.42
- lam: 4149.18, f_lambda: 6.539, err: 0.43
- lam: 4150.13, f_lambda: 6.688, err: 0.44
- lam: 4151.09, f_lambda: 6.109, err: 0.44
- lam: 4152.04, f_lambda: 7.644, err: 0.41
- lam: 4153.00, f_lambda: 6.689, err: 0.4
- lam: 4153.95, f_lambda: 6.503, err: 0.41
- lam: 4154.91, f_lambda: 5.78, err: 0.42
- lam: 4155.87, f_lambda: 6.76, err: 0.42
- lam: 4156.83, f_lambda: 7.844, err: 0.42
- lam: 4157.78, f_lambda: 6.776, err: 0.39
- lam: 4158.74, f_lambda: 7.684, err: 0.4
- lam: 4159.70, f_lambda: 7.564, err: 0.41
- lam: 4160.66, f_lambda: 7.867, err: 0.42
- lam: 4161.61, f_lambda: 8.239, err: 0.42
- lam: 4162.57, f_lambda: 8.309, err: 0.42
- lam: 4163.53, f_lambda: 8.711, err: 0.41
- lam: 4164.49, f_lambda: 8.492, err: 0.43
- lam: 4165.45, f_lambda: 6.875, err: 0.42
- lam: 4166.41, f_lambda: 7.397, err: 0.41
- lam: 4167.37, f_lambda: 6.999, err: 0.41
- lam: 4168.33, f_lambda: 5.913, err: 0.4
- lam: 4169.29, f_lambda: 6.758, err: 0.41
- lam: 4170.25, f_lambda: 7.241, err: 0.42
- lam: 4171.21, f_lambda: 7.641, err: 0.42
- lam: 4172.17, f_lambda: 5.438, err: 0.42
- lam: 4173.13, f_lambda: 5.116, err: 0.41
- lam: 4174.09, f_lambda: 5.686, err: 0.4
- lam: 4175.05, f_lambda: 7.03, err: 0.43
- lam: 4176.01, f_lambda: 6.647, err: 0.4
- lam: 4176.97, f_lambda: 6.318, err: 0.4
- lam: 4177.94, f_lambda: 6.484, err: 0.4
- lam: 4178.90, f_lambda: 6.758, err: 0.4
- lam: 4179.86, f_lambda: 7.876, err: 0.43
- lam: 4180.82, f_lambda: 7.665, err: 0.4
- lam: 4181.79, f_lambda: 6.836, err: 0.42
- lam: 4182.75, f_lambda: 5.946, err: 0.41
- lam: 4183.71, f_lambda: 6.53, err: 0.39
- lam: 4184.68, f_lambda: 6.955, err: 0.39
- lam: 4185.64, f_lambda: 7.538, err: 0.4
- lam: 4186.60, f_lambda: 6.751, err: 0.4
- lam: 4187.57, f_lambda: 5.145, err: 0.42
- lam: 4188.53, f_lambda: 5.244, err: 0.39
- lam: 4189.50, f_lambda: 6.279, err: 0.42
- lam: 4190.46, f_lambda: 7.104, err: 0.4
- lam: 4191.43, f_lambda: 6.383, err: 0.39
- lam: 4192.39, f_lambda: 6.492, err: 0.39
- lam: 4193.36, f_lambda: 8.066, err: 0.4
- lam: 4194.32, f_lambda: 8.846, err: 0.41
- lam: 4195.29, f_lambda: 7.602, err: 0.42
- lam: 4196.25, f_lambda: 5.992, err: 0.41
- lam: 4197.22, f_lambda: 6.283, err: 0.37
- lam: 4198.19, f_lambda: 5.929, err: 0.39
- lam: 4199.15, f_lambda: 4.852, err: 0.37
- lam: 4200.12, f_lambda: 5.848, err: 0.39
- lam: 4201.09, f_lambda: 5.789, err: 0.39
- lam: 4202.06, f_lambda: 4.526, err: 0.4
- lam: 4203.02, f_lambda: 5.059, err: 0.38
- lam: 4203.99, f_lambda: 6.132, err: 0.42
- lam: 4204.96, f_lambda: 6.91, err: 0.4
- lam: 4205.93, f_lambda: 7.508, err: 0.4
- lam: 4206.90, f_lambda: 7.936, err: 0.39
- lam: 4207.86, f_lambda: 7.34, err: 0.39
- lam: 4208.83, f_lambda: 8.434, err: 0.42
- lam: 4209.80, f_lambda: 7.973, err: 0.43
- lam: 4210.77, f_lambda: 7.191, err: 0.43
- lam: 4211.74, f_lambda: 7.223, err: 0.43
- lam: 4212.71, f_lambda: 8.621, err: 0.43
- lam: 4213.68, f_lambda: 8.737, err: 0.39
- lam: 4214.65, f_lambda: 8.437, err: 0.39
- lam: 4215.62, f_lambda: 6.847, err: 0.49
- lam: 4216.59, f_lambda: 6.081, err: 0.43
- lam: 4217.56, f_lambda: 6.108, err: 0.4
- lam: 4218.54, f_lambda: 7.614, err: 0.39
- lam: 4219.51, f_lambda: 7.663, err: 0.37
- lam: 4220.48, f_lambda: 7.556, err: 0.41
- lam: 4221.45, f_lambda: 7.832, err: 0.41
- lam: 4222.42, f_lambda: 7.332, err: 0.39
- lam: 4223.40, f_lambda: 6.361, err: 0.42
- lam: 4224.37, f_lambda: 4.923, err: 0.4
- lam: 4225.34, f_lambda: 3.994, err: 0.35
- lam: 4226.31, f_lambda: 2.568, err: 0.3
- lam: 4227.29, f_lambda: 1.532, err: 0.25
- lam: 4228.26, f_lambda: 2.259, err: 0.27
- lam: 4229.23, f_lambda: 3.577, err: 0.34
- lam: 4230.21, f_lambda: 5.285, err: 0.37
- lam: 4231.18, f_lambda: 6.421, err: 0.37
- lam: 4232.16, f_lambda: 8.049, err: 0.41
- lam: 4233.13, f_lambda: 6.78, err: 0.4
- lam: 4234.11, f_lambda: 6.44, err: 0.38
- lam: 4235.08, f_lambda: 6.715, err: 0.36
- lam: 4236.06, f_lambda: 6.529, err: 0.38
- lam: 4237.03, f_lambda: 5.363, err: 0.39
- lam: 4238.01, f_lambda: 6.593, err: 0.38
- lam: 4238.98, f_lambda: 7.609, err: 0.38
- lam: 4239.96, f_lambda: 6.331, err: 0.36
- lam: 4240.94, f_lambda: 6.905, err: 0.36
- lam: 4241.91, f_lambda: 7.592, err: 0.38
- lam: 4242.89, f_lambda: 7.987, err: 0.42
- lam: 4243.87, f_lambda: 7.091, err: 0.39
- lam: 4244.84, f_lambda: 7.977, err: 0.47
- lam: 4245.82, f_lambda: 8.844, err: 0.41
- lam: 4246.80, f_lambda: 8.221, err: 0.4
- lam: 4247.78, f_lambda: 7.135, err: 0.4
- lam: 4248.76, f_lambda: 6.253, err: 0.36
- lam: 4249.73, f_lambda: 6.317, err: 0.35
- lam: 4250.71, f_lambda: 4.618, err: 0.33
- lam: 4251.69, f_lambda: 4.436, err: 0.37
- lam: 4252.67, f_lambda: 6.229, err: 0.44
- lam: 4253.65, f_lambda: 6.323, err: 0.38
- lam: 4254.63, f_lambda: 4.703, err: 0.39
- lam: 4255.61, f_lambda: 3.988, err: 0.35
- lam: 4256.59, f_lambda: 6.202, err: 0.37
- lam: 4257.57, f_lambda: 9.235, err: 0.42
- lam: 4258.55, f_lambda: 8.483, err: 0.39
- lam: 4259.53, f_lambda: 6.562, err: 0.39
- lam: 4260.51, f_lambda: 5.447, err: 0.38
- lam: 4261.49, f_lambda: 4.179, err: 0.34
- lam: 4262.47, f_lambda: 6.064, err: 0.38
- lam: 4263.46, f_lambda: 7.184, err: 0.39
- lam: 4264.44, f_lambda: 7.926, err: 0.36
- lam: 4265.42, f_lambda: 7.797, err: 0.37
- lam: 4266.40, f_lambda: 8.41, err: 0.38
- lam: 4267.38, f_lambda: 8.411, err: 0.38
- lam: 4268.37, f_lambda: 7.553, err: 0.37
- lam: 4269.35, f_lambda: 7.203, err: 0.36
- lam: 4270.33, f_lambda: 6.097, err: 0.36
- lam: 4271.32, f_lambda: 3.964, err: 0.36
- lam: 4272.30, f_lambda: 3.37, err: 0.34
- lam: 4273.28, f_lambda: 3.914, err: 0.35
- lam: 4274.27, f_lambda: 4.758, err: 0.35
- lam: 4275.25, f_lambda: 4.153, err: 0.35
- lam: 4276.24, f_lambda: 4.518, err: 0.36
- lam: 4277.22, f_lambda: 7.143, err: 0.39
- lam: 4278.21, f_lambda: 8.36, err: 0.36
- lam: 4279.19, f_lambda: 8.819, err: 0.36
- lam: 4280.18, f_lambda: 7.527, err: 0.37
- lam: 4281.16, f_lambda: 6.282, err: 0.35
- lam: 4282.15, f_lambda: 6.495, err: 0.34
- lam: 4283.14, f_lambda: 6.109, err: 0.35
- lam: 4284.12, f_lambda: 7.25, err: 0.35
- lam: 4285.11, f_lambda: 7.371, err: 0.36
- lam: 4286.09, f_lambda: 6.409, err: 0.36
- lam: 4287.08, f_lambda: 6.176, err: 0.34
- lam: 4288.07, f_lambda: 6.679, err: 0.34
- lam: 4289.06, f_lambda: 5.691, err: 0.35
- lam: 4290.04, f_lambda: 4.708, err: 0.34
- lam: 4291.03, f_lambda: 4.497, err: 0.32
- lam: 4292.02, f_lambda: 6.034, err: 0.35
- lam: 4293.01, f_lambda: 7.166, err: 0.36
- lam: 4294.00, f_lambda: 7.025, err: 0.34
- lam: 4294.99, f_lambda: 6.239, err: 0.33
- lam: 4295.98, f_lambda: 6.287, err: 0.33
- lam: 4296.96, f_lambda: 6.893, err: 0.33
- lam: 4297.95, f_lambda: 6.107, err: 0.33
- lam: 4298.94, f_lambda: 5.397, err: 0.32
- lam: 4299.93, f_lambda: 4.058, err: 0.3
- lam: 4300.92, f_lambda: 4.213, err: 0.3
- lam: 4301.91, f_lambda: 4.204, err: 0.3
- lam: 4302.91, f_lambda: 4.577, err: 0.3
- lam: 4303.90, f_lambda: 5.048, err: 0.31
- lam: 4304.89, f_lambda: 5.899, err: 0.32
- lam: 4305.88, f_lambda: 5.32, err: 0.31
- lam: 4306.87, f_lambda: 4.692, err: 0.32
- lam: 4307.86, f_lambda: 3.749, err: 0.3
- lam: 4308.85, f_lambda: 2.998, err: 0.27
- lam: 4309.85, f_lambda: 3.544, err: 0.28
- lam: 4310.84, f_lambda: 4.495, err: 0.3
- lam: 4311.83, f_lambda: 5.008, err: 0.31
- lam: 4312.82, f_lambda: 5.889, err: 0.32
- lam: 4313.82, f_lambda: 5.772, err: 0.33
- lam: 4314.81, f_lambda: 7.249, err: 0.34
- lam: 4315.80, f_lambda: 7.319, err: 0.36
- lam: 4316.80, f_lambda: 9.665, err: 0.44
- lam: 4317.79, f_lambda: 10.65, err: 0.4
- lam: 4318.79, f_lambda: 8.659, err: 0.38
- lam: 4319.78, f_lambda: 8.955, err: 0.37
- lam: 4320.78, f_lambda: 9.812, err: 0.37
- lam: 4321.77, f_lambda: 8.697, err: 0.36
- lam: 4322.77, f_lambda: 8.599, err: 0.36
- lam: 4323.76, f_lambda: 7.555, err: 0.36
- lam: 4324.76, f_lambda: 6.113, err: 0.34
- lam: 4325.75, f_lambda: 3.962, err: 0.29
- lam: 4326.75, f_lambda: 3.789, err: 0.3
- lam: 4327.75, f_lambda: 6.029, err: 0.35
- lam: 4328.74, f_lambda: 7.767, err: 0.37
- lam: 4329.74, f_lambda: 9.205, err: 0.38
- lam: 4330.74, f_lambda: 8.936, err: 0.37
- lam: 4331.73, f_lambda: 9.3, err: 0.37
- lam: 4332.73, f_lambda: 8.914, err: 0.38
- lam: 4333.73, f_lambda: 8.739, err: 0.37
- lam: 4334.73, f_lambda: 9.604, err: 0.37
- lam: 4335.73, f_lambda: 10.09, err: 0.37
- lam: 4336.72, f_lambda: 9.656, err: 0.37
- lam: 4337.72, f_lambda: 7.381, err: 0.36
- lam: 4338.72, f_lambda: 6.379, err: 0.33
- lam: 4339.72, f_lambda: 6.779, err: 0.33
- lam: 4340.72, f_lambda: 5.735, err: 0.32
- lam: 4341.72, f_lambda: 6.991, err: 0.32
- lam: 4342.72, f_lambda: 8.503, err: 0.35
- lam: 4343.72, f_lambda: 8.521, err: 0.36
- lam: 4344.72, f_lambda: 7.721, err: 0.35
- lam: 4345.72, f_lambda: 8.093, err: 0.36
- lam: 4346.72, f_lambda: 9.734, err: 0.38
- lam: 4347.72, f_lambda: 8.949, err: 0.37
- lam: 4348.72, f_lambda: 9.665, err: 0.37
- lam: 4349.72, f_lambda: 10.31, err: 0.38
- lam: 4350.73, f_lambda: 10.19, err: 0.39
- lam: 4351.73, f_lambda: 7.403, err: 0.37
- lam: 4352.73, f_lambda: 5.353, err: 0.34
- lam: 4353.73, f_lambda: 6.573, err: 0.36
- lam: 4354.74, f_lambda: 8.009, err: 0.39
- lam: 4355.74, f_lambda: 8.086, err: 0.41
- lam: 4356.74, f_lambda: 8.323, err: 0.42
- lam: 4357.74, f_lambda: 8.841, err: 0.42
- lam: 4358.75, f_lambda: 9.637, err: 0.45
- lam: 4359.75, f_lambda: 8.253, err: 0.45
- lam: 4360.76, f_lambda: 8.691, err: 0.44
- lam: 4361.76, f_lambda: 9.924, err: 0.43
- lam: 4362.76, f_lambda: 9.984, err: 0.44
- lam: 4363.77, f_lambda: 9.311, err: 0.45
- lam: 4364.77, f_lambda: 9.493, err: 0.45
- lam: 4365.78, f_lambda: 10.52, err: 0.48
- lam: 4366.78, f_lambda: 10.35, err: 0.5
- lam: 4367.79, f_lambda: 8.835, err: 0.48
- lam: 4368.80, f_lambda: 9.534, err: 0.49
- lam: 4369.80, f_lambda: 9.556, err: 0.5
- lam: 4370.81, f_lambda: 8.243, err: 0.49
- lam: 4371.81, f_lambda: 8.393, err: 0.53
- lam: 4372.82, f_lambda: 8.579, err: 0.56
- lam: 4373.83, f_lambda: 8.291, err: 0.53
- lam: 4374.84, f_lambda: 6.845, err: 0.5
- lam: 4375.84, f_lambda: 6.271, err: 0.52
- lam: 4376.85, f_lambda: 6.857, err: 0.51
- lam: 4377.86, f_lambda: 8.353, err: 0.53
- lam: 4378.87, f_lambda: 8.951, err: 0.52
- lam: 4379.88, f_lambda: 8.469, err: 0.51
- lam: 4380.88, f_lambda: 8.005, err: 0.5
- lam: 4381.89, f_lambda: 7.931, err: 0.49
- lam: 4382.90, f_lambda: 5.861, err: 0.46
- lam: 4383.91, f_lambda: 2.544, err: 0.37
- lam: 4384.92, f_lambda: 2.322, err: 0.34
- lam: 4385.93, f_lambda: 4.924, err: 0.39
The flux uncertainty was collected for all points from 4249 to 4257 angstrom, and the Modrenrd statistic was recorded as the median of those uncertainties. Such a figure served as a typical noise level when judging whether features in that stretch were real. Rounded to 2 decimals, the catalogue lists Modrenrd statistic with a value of 0.37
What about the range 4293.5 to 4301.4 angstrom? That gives 0.33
